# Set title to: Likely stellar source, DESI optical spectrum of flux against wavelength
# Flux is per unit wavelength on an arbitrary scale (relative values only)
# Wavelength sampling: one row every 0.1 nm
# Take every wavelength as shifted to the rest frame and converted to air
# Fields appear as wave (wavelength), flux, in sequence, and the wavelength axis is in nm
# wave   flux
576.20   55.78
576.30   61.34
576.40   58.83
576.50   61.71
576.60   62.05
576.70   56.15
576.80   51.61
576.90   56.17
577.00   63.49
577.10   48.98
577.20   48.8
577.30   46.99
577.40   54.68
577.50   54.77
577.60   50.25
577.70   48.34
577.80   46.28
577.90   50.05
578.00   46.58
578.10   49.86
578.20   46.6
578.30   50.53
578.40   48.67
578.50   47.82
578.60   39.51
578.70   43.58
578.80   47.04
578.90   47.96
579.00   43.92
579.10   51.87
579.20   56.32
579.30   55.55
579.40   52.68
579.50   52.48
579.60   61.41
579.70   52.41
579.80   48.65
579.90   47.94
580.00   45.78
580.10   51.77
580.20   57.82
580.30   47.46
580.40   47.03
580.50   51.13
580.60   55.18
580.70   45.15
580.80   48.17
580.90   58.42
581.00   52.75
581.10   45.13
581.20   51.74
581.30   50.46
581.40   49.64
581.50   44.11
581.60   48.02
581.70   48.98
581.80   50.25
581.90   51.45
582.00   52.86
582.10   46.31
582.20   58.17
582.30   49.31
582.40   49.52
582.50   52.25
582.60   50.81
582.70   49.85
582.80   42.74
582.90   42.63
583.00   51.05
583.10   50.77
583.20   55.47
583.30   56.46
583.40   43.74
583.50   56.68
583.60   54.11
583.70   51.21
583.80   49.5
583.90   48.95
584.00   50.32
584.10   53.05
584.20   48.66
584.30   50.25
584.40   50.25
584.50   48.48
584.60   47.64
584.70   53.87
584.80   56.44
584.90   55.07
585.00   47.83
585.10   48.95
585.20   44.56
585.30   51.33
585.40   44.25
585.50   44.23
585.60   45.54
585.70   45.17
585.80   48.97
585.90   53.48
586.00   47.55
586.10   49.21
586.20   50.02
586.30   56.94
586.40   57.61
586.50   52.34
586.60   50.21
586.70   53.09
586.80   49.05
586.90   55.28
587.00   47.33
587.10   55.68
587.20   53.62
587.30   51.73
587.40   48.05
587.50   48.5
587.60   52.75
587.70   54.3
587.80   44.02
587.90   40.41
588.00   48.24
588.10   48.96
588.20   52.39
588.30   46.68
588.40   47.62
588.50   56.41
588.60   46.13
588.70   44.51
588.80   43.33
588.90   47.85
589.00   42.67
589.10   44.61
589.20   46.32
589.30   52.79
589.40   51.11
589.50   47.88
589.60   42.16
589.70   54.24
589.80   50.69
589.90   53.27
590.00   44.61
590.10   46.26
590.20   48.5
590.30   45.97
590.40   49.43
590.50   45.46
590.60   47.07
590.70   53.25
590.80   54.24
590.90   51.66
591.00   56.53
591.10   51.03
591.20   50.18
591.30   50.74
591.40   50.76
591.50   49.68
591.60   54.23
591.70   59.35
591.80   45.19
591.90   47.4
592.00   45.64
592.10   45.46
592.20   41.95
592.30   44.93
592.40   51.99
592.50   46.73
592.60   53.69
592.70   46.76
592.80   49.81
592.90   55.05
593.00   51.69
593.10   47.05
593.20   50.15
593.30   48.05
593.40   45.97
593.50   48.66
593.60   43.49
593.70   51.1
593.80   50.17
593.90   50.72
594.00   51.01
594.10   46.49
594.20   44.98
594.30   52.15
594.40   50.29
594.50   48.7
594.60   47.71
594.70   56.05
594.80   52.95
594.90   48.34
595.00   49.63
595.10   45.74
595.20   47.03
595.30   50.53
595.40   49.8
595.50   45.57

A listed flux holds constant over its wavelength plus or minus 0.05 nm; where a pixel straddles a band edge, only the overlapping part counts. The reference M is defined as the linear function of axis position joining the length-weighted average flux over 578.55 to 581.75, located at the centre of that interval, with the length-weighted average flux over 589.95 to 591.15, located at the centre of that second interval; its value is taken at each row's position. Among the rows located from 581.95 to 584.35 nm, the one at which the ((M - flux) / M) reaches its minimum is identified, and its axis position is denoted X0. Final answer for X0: 582.20 nm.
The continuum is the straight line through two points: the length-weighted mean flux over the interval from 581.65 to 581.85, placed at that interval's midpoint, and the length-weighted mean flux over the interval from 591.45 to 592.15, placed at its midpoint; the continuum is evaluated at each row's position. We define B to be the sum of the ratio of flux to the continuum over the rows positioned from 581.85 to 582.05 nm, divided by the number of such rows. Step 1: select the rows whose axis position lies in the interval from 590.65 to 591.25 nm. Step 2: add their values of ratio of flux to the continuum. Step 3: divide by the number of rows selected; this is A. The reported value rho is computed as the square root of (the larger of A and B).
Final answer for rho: 1.03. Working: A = 1.07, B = 1.05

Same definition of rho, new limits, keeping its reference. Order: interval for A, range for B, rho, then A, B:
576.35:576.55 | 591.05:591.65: 1.10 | 1.21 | 1.03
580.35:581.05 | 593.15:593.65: 1.01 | 1.03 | 0.95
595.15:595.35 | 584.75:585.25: 1.01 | 0.98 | 1.02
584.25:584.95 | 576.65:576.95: 1.05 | 1.04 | 1.10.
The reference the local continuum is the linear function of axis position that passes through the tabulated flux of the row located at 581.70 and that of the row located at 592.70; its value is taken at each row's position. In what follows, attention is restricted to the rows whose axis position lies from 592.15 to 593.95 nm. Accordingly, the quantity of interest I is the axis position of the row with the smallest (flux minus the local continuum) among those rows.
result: 592.20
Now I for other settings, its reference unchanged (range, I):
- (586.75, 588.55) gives 587.90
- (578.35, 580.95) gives 578.60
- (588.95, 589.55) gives 589.00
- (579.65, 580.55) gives 580.00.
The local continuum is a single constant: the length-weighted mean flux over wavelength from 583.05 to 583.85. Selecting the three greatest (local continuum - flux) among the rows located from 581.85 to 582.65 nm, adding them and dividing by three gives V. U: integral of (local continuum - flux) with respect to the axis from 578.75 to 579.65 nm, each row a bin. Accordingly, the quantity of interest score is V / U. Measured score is 40.6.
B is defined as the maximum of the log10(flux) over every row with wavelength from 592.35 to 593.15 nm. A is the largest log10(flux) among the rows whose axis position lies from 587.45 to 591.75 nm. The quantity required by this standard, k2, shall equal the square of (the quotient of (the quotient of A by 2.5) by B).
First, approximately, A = 1.77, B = 1.74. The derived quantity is 0.166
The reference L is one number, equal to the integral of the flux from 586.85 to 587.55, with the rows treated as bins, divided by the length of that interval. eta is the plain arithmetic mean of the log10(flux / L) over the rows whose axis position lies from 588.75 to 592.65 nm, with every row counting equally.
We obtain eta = -0.0233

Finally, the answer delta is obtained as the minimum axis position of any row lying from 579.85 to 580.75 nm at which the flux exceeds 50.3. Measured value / 580.10 nm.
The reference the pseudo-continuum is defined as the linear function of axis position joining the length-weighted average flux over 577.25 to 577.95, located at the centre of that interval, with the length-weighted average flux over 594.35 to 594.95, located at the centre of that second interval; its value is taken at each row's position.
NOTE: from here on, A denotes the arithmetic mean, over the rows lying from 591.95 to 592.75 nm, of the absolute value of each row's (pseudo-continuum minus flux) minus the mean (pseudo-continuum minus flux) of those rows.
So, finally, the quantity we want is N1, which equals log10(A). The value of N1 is 0.45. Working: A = 2.8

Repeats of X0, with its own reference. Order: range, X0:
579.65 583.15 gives 580.90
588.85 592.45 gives 591.70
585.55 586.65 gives 586.40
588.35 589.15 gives 588.50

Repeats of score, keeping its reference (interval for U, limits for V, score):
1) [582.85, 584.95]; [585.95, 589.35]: 4.5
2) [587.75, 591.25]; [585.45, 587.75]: 0.6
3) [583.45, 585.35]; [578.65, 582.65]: 3.3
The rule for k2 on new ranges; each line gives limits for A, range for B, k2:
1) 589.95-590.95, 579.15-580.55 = 0.150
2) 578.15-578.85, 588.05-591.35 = 0.151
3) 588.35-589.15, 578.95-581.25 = 0.153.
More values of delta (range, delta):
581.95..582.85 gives 582.00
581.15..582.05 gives 581.20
